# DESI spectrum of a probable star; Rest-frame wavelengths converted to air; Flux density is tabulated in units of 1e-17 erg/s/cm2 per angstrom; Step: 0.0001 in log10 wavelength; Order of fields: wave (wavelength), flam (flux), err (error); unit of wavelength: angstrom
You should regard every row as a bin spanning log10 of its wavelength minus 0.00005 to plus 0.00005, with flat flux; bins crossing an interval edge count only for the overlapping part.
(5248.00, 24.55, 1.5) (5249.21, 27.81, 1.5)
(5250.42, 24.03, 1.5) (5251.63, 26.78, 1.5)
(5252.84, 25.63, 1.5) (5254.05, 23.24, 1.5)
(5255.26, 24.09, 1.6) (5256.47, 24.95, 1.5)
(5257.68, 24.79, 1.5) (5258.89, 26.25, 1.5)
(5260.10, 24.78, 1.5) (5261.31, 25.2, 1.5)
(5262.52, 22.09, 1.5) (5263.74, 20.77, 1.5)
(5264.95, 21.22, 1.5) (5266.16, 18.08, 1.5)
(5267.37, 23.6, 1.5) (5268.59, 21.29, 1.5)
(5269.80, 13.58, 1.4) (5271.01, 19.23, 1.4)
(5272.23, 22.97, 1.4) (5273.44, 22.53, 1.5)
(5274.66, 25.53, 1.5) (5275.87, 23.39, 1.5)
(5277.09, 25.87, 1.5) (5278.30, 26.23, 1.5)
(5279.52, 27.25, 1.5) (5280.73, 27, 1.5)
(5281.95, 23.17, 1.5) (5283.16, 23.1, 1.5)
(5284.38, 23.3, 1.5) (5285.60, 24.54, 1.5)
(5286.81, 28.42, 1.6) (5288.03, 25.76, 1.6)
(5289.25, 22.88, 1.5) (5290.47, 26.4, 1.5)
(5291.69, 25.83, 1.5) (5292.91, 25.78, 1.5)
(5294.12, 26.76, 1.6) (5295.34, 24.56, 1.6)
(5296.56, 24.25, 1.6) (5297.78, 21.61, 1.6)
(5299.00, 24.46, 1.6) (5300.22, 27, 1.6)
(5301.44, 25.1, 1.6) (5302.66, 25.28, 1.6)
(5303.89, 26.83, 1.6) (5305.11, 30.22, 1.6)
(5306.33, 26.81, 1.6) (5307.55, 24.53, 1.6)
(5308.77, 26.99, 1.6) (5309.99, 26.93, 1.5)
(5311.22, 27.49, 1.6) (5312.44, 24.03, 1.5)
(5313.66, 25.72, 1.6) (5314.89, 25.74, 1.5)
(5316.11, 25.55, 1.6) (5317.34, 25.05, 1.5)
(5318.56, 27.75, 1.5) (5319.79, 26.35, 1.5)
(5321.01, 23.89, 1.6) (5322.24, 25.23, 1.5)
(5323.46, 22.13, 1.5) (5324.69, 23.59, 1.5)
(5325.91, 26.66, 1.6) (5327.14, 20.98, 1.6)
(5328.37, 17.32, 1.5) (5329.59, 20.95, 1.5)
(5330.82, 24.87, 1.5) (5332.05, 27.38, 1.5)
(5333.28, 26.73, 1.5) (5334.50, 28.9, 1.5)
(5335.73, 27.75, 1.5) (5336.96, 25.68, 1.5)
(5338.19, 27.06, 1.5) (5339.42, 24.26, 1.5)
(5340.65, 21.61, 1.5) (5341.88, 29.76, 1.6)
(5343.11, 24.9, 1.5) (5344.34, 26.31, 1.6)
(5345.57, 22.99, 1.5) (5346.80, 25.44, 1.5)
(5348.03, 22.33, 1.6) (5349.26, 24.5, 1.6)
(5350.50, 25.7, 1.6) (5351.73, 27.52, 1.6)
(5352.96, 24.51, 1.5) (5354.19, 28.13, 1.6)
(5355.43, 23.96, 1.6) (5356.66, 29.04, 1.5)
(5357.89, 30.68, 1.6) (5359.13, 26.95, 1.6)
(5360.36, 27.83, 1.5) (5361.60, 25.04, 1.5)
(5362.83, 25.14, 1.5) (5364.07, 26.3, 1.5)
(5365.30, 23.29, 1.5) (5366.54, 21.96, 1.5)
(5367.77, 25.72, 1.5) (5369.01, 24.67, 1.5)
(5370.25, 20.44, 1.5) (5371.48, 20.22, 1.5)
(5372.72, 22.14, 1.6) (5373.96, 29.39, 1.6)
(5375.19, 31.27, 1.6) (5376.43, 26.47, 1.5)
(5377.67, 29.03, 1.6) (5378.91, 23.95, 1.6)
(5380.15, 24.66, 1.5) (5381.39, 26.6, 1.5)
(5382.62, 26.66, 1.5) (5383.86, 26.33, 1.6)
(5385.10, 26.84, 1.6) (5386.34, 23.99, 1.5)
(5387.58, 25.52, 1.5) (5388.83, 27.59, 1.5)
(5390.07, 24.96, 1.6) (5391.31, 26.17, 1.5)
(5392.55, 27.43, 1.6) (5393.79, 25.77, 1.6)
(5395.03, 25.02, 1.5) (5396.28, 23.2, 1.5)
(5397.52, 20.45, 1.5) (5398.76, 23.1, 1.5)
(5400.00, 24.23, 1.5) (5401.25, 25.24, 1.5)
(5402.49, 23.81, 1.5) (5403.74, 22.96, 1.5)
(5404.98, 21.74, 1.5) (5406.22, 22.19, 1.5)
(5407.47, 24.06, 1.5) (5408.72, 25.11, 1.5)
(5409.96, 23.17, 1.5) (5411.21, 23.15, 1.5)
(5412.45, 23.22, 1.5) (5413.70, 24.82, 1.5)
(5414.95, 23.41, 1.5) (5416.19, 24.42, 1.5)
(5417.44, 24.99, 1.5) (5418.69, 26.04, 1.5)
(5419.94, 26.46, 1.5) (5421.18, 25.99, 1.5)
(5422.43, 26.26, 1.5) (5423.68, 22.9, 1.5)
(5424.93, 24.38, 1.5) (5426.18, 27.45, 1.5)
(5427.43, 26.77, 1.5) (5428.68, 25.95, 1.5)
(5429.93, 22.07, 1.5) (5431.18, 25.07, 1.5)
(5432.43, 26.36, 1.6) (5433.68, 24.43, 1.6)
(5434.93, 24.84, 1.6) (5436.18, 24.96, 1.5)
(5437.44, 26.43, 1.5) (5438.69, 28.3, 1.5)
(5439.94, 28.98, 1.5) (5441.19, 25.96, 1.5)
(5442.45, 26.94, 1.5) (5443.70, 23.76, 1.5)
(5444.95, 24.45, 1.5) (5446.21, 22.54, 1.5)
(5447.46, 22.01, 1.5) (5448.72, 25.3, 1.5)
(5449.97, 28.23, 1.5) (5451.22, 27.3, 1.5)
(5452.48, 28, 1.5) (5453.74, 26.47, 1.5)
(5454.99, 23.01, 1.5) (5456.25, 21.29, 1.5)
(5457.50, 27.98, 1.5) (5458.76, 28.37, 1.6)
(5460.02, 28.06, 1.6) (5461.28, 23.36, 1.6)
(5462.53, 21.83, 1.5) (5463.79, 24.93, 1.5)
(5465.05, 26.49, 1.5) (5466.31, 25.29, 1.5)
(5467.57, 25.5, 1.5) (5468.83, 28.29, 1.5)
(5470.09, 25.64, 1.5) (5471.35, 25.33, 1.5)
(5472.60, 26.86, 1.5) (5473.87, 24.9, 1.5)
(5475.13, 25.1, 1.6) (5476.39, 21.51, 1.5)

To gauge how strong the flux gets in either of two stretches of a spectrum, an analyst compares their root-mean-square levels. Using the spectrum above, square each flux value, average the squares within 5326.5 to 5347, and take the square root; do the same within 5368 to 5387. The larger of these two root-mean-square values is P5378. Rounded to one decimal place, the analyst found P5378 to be 25.7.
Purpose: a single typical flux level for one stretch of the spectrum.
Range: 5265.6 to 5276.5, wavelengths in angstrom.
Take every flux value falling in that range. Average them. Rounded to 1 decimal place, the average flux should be 21.1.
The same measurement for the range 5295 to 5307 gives 25.6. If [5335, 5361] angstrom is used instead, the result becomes 26.0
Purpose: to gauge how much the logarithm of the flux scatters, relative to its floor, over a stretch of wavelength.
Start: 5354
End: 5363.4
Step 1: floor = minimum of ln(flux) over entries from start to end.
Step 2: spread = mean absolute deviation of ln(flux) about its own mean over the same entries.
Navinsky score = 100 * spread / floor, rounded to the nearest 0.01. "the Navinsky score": 2.12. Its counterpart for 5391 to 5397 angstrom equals 1.42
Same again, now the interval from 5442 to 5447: 1.66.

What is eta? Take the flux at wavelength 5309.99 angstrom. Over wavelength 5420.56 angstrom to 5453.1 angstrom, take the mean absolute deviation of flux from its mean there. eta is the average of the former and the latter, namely 14.3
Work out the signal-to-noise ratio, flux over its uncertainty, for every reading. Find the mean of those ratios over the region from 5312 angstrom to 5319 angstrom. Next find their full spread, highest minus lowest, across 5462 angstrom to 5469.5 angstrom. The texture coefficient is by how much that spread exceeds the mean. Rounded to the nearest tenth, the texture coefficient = -12.4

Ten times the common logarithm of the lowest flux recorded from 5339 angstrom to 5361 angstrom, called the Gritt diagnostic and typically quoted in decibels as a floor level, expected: 13.3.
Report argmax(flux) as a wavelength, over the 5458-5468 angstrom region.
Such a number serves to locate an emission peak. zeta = 5458.76 angstrom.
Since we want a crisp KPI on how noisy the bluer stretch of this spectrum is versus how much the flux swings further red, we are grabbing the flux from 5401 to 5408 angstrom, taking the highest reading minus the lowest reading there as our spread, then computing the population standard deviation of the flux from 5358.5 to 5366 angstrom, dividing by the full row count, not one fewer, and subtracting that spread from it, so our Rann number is -2.0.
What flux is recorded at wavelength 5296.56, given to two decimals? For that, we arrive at 24.25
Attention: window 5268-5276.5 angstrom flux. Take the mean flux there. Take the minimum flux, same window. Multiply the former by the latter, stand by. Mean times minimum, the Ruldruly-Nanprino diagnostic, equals 288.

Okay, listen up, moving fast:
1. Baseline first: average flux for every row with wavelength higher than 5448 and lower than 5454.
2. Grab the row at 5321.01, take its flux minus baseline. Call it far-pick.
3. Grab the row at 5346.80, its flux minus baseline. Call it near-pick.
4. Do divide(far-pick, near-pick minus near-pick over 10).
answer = 2.2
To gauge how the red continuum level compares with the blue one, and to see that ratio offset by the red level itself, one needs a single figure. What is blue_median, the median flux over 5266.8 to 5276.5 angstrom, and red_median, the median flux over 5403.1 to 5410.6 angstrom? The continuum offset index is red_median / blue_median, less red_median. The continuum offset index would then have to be -22.1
